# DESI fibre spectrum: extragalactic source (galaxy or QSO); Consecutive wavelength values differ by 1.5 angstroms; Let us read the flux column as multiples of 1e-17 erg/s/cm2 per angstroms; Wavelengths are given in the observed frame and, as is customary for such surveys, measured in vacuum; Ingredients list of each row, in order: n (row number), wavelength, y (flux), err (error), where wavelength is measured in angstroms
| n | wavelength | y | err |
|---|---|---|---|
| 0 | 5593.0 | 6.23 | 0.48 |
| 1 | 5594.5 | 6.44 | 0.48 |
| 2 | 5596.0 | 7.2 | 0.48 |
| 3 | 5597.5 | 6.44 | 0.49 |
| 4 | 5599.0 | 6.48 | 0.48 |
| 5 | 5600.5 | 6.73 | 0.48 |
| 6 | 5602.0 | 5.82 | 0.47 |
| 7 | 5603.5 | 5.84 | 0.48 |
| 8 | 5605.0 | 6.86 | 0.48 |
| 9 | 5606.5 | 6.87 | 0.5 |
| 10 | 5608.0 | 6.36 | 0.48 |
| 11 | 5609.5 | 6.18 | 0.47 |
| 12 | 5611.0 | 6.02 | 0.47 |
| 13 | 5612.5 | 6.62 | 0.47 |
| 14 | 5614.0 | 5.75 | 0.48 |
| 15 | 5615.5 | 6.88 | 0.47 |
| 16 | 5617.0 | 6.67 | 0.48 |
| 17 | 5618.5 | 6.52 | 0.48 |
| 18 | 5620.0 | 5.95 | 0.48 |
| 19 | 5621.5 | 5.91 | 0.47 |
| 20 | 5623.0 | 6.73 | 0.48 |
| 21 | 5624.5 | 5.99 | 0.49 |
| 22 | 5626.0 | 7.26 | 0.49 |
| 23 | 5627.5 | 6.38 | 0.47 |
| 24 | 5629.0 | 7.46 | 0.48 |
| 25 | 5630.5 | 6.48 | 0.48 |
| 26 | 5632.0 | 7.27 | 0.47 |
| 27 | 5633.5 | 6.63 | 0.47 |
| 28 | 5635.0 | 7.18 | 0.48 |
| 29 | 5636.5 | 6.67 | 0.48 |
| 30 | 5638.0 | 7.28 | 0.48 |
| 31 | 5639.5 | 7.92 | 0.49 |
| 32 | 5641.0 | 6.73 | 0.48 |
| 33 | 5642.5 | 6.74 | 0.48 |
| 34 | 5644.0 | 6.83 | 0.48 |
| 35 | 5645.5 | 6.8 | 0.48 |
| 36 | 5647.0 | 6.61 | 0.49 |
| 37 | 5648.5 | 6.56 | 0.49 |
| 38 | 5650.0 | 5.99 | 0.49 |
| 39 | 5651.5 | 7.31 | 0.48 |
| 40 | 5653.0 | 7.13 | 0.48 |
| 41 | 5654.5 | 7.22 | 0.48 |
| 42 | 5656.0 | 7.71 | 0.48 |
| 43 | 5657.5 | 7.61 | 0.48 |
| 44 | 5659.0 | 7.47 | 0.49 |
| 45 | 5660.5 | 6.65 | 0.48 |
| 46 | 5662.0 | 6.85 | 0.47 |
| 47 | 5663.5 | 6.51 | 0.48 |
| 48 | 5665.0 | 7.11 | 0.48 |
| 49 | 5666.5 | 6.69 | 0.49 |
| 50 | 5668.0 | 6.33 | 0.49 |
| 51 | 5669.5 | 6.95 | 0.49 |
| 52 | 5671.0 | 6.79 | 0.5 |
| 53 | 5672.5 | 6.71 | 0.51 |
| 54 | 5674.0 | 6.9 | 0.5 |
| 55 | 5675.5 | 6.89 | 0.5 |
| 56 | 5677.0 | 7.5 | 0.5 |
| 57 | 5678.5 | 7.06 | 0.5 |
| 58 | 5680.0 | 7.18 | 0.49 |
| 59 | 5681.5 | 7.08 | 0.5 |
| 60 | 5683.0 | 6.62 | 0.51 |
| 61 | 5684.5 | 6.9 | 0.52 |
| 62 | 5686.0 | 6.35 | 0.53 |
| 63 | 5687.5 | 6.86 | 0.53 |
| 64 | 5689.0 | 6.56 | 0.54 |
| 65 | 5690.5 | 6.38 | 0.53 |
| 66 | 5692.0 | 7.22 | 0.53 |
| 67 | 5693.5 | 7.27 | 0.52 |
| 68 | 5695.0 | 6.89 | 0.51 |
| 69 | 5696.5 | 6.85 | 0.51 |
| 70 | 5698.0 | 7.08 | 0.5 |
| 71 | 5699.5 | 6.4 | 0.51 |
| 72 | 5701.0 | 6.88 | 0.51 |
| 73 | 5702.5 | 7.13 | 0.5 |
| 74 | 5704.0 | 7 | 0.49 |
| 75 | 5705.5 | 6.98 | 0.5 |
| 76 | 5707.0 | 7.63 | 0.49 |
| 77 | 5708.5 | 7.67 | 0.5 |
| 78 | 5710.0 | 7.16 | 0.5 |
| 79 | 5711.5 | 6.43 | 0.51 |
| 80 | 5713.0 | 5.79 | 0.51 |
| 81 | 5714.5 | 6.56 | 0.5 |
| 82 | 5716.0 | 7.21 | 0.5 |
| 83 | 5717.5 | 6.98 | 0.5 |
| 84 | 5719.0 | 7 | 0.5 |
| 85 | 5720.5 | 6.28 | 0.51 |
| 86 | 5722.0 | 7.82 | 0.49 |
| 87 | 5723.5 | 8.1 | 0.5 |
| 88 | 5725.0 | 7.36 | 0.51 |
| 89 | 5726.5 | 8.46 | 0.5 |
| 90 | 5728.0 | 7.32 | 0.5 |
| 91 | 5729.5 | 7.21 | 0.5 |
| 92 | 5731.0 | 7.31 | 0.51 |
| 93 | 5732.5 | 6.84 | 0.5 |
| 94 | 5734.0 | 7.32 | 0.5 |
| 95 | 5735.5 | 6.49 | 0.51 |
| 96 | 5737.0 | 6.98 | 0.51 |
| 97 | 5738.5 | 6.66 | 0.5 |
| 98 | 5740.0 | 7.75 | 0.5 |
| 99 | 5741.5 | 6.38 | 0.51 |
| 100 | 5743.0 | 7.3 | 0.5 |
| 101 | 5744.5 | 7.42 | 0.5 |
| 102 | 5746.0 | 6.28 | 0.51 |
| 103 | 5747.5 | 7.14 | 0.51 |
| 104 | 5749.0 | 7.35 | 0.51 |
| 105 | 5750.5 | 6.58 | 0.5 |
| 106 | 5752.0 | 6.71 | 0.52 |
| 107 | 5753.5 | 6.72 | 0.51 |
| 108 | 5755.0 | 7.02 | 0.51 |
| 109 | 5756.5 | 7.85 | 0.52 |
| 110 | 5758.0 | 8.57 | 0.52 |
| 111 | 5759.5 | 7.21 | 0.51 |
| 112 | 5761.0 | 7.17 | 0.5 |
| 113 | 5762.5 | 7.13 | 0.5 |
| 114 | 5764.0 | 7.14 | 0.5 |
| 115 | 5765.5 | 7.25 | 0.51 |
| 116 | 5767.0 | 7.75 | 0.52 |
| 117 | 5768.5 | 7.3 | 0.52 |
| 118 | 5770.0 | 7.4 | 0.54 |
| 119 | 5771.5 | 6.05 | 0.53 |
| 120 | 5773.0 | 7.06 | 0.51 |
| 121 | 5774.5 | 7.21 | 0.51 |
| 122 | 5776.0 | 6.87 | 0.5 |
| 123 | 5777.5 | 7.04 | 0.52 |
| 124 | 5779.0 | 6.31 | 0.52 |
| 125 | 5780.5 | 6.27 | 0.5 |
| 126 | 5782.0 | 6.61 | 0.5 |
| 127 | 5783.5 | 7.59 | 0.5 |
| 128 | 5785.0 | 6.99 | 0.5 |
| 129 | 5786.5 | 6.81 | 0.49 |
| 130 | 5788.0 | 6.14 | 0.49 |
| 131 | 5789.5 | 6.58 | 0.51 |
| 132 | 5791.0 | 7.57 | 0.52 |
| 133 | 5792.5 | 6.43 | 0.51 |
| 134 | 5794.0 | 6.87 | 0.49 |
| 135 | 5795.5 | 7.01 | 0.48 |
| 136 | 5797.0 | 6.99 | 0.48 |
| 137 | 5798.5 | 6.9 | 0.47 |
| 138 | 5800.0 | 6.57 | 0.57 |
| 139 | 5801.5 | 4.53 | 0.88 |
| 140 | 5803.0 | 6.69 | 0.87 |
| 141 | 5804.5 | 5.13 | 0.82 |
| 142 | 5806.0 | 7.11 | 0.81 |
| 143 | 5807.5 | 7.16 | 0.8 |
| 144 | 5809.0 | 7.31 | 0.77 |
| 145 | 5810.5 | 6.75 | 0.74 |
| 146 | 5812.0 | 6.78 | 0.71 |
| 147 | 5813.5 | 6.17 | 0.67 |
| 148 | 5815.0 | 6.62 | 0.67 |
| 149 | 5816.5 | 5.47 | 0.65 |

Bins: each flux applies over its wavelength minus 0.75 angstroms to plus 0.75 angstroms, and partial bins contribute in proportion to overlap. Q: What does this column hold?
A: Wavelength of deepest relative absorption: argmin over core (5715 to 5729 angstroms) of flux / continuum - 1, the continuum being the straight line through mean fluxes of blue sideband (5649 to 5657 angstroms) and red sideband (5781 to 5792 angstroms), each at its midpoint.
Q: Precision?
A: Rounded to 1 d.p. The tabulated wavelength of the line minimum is 5720.5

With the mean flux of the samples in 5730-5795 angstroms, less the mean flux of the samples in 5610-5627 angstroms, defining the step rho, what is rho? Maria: 0.62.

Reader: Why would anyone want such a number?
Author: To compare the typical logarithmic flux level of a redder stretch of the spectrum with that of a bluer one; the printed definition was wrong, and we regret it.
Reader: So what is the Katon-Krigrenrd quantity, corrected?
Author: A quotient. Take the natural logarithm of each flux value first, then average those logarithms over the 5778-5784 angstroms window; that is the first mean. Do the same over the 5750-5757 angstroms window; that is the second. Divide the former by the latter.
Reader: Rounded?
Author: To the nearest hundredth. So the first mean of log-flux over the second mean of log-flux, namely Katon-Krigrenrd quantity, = 0.98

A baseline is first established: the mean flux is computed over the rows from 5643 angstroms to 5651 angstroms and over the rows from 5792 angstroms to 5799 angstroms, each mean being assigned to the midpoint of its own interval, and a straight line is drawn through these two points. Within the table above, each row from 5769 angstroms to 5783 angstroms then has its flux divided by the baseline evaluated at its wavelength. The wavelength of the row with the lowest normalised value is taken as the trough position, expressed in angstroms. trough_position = 5771.5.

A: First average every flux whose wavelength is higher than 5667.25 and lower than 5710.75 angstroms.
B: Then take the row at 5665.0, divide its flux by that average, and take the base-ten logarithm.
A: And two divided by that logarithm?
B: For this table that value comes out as 189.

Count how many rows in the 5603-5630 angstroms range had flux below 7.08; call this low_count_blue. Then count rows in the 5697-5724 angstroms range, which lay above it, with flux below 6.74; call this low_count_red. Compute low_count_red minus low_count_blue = -11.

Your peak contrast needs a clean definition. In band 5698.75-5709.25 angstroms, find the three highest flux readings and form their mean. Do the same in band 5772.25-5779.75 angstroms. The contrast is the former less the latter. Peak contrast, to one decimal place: 0.4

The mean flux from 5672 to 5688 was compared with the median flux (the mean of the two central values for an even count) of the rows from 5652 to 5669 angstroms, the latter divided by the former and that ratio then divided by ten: 0.103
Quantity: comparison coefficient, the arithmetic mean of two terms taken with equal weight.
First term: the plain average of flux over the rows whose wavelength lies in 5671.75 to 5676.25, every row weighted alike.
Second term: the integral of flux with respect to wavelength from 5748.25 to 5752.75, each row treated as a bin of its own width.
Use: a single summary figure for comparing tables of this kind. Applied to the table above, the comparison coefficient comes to 18.9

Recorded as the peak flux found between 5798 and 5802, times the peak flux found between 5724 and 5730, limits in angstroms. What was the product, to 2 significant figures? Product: 58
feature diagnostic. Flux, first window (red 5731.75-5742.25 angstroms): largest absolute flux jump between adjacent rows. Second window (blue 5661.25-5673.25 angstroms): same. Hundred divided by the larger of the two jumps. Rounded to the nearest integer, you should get 73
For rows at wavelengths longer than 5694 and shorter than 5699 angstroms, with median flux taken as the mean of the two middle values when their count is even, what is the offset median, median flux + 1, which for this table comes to 7.89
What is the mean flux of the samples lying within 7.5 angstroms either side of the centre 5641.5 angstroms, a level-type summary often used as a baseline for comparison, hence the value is 6.9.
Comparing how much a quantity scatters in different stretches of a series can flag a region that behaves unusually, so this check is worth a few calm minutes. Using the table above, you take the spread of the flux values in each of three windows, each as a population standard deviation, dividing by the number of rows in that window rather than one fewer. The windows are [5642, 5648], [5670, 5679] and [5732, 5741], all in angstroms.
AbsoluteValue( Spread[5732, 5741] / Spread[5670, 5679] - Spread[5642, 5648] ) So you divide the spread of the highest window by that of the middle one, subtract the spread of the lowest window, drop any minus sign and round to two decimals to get 1.55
